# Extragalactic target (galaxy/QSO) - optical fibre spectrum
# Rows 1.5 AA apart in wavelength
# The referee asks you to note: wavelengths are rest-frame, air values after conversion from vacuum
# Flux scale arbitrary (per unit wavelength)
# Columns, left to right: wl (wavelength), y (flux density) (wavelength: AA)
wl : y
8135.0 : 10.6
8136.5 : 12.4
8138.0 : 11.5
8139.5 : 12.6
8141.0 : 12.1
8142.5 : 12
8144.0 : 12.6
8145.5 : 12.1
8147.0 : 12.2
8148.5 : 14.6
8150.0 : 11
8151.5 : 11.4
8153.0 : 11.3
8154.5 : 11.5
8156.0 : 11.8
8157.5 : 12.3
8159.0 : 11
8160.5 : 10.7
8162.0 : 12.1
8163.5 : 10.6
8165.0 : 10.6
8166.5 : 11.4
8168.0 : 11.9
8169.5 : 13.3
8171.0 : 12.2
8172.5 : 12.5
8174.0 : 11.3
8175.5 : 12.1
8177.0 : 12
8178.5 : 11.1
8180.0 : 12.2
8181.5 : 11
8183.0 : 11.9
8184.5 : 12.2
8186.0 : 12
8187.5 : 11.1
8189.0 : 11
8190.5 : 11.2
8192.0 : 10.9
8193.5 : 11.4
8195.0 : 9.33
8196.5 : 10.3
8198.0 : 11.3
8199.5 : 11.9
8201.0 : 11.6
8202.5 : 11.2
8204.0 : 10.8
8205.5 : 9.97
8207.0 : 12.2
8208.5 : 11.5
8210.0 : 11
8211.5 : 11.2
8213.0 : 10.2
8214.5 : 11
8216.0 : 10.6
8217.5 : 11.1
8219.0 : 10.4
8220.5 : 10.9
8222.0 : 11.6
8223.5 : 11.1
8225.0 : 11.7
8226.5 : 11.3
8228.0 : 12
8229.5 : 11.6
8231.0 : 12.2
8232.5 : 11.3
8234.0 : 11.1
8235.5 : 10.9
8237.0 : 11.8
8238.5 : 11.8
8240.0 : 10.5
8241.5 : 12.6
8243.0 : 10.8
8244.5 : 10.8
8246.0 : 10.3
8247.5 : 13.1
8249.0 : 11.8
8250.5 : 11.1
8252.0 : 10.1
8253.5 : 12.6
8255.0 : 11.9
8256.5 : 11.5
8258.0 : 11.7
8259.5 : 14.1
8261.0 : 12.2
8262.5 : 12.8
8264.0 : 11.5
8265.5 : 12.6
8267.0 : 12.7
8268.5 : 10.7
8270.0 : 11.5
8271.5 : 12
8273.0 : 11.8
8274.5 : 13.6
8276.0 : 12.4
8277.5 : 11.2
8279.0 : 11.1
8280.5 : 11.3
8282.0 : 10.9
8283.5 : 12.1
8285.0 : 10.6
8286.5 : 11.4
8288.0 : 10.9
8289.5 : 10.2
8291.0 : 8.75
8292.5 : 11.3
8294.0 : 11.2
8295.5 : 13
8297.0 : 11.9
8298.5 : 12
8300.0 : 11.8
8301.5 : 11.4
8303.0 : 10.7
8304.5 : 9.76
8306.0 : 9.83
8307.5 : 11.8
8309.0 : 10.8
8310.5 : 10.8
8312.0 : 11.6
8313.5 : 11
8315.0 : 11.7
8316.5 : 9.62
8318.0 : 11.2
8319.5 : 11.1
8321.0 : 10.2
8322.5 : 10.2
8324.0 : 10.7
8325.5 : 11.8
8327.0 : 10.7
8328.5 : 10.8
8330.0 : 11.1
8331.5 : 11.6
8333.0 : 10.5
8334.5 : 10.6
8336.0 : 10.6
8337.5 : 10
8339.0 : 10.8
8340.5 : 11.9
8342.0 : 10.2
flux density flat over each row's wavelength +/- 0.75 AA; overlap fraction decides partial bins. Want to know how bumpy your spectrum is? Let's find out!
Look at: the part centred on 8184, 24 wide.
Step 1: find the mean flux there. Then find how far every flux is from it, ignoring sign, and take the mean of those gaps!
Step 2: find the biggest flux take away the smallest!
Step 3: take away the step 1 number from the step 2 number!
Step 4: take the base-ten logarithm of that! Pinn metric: 0.41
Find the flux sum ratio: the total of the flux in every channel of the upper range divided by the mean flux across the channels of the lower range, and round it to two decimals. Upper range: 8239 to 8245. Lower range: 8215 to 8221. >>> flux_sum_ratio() 4.16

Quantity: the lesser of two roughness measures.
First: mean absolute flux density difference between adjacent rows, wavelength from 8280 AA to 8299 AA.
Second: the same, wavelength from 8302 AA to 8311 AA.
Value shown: 0.796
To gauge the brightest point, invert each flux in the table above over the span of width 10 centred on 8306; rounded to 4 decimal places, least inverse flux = 0.0847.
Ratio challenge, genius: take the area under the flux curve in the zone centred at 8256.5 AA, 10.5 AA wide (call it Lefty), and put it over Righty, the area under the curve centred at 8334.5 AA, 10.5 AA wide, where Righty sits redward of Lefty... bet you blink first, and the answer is 1.118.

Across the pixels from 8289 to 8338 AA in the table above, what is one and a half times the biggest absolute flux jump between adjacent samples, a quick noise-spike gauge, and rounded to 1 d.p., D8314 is 3.8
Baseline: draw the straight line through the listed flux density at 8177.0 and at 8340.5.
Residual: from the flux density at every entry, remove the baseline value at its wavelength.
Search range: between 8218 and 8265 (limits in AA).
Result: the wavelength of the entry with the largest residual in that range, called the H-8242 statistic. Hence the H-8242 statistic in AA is 8259.5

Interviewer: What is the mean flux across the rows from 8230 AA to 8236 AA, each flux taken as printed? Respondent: 11.4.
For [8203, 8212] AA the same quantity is 11.1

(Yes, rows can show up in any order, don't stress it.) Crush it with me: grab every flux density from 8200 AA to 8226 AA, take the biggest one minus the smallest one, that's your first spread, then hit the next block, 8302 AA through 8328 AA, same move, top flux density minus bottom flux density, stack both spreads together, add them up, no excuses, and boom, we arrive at 4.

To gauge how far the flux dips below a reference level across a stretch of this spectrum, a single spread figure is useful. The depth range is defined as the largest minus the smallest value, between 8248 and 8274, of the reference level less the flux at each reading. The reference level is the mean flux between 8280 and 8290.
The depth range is 4.0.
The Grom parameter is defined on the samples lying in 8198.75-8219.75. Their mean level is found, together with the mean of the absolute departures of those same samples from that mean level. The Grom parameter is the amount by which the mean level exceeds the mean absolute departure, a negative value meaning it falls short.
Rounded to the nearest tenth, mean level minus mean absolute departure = 10.6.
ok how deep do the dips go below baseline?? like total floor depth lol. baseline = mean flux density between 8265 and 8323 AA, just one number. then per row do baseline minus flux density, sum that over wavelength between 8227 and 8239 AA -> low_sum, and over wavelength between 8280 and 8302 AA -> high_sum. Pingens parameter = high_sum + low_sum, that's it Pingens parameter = -2.8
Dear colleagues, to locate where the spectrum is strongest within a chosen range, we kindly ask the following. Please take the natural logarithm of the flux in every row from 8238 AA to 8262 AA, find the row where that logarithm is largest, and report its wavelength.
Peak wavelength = 8259.5 AA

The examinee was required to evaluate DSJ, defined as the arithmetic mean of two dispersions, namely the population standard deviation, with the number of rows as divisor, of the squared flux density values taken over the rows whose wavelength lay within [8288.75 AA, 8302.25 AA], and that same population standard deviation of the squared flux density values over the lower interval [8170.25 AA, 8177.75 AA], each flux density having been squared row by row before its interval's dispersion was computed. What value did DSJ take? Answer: 17.0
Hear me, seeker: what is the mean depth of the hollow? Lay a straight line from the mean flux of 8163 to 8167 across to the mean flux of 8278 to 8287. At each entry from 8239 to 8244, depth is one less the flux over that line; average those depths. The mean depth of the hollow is -0.02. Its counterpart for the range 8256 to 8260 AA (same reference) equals -0.11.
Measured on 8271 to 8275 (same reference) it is -0.11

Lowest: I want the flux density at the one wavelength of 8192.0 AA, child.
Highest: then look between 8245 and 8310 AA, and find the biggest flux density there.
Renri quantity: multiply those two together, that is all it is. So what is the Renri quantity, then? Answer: 154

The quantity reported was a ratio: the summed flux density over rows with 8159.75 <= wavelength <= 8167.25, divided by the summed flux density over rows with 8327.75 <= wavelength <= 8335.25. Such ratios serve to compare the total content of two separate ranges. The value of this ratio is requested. 1.01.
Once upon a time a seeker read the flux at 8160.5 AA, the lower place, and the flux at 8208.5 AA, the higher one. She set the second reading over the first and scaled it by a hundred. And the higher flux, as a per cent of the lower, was 107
